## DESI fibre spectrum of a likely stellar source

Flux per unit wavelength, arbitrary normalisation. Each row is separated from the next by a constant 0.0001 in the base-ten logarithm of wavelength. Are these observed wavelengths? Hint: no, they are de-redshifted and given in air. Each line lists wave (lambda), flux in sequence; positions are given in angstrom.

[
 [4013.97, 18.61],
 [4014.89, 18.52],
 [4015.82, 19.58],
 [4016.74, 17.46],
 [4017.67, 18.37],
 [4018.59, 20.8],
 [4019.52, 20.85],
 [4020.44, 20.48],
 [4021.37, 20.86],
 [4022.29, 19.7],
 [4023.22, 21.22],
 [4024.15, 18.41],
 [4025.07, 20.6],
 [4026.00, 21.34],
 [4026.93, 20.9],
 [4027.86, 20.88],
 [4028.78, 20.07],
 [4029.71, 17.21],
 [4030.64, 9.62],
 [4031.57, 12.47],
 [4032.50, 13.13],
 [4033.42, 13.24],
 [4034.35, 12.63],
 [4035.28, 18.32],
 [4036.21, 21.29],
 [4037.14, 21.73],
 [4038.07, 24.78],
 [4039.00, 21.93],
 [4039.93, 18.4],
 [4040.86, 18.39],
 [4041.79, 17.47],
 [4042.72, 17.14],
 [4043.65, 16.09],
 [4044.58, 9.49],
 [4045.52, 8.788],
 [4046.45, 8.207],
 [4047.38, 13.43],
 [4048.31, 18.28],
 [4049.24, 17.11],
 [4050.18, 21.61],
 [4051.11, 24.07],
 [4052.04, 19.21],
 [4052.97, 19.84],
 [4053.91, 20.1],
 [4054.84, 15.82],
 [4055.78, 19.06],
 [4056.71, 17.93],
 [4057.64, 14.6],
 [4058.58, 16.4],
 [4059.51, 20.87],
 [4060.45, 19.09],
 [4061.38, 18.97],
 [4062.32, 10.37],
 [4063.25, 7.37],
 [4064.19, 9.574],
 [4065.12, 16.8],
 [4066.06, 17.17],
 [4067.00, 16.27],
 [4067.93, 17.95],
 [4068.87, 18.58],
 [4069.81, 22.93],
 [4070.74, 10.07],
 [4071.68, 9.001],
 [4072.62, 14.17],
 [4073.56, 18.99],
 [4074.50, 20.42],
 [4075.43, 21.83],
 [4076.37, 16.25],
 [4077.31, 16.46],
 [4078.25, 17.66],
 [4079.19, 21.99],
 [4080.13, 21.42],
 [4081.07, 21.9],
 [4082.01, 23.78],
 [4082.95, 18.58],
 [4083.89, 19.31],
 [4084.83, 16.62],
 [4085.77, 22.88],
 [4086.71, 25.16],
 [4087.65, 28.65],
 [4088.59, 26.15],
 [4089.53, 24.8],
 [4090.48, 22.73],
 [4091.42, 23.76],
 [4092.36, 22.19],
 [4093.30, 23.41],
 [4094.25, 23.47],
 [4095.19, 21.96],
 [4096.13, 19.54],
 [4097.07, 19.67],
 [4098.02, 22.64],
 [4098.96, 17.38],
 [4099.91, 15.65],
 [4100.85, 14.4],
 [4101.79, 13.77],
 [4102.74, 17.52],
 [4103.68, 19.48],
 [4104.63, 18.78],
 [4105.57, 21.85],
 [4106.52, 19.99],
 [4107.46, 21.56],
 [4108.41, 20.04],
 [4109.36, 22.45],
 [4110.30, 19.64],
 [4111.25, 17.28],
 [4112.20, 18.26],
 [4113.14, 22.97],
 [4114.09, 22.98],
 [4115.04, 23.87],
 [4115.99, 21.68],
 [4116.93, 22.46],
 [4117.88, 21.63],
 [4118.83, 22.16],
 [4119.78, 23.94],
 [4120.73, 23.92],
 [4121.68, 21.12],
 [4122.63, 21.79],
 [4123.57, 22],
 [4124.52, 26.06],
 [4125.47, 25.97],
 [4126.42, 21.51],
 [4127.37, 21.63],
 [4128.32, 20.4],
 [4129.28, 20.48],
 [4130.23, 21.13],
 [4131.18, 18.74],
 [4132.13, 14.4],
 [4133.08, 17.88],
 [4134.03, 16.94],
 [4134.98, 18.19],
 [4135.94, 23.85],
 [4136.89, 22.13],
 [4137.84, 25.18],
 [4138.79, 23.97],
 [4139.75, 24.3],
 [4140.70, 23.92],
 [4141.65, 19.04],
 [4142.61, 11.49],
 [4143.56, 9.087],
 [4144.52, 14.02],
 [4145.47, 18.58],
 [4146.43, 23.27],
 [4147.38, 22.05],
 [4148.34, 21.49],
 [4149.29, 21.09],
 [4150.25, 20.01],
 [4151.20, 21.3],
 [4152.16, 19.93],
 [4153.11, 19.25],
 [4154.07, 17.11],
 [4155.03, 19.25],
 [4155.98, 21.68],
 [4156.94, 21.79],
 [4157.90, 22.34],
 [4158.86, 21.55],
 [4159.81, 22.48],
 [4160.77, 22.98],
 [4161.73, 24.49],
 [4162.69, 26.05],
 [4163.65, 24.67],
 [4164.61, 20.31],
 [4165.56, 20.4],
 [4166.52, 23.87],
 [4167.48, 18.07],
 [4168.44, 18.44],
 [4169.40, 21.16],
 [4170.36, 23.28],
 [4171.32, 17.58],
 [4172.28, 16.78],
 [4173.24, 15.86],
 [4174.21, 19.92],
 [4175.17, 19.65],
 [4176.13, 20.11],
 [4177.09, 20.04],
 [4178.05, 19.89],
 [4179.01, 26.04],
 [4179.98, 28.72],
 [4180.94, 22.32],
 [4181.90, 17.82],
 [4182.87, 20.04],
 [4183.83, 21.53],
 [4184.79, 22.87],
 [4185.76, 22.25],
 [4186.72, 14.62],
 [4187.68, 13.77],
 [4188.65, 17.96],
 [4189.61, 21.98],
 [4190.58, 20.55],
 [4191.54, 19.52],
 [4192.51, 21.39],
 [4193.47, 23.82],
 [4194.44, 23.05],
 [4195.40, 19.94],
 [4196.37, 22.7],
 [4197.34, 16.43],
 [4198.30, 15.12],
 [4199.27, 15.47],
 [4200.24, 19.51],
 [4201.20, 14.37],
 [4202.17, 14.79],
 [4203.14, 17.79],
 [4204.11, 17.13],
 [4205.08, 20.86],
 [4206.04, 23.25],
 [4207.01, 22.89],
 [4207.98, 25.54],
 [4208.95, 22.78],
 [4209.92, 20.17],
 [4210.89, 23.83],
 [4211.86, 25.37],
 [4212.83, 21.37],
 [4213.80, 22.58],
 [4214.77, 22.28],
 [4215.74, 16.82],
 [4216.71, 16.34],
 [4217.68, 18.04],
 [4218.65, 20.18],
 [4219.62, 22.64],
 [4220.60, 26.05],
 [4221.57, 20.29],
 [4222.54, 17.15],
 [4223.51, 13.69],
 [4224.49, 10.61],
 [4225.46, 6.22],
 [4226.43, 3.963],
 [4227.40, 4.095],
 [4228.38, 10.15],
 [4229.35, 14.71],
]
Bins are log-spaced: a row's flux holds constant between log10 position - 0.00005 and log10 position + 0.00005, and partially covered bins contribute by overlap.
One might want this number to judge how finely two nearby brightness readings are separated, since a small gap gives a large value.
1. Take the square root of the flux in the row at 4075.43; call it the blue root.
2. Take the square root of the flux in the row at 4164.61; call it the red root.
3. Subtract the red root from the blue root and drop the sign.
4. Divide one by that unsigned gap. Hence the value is 6.0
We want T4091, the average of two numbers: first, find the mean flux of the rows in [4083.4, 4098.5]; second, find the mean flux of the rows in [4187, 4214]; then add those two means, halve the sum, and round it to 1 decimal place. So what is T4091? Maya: 21.4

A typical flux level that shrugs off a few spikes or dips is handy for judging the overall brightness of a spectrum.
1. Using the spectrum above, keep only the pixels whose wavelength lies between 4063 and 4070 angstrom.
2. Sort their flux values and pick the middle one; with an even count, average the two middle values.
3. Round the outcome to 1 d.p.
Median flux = 17.0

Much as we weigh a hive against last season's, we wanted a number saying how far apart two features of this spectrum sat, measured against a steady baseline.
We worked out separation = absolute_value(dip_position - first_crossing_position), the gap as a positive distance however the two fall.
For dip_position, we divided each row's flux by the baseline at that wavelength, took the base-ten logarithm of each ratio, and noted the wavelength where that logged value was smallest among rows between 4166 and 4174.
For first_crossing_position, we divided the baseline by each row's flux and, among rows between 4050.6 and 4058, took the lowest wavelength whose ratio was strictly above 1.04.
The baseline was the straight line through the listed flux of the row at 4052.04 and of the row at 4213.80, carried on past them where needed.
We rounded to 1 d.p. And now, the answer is 118.4 angstrom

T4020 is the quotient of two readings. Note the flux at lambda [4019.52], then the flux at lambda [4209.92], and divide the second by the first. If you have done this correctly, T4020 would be 1.0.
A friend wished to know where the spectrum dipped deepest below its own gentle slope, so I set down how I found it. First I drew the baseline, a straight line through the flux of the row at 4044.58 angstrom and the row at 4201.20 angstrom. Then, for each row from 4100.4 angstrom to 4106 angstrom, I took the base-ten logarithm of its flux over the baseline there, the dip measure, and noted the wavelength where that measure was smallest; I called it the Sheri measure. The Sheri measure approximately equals 4101.79 angstrom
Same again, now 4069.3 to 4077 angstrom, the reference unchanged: 4071.68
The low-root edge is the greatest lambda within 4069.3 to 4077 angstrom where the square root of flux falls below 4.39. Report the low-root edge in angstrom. 4076.37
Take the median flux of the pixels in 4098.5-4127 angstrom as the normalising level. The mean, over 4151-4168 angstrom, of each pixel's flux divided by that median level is 1.00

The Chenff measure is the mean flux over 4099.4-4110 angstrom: 18.7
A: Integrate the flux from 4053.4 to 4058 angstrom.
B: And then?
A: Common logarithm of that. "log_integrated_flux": 1.91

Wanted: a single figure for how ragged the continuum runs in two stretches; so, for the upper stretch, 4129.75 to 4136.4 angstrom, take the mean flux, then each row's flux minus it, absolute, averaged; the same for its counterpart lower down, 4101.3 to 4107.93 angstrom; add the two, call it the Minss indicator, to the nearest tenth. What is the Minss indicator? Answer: 4.1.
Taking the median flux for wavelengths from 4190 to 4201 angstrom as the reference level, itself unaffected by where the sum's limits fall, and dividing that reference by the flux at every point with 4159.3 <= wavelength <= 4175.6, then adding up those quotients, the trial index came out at 17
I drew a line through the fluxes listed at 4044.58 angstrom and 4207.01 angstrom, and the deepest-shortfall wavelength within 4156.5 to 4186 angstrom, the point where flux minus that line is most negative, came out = 4173.24 angstrom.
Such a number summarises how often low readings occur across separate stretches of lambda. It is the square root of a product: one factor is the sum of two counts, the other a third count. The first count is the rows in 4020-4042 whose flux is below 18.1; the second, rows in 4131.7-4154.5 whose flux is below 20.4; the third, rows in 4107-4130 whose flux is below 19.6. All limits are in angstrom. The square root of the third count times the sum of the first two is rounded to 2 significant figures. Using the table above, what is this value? 6.3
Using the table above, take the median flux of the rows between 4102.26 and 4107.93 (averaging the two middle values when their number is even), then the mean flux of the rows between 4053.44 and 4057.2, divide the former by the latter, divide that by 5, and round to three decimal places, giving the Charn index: 0.217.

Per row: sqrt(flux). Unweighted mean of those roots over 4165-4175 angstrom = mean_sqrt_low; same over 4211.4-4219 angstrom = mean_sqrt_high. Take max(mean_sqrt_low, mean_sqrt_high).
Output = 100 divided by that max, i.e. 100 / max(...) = 22.2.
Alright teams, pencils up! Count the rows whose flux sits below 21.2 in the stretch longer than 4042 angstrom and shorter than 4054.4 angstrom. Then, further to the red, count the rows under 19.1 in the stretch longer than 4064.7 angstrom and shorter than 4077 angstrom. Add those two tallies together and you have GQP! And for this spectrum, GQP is 21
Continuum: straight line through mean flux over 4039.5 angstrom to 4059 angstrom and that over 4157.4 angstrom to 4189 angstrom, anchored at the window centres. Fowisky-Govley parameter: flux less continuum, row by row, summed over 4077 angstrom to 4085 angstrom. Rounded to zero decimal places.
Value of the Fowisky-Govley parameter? 18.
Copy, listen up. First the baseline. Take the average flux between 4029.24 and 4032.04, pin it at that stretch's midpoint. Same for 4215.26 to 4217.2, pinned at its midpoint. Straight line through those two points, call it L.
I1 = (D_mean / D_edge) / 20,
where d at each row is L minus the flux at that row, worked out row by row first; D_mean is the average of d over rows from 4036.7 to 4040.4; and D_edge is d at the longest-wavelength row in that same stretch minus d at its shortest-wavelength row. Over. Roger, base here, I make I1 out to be -0.13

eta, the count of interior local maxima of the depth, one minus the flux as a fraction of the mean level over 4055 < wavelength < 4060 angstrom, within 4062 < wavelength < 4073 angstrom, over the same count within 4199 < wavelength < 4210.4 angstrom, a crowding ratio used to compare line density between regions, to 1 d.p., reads 1.0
